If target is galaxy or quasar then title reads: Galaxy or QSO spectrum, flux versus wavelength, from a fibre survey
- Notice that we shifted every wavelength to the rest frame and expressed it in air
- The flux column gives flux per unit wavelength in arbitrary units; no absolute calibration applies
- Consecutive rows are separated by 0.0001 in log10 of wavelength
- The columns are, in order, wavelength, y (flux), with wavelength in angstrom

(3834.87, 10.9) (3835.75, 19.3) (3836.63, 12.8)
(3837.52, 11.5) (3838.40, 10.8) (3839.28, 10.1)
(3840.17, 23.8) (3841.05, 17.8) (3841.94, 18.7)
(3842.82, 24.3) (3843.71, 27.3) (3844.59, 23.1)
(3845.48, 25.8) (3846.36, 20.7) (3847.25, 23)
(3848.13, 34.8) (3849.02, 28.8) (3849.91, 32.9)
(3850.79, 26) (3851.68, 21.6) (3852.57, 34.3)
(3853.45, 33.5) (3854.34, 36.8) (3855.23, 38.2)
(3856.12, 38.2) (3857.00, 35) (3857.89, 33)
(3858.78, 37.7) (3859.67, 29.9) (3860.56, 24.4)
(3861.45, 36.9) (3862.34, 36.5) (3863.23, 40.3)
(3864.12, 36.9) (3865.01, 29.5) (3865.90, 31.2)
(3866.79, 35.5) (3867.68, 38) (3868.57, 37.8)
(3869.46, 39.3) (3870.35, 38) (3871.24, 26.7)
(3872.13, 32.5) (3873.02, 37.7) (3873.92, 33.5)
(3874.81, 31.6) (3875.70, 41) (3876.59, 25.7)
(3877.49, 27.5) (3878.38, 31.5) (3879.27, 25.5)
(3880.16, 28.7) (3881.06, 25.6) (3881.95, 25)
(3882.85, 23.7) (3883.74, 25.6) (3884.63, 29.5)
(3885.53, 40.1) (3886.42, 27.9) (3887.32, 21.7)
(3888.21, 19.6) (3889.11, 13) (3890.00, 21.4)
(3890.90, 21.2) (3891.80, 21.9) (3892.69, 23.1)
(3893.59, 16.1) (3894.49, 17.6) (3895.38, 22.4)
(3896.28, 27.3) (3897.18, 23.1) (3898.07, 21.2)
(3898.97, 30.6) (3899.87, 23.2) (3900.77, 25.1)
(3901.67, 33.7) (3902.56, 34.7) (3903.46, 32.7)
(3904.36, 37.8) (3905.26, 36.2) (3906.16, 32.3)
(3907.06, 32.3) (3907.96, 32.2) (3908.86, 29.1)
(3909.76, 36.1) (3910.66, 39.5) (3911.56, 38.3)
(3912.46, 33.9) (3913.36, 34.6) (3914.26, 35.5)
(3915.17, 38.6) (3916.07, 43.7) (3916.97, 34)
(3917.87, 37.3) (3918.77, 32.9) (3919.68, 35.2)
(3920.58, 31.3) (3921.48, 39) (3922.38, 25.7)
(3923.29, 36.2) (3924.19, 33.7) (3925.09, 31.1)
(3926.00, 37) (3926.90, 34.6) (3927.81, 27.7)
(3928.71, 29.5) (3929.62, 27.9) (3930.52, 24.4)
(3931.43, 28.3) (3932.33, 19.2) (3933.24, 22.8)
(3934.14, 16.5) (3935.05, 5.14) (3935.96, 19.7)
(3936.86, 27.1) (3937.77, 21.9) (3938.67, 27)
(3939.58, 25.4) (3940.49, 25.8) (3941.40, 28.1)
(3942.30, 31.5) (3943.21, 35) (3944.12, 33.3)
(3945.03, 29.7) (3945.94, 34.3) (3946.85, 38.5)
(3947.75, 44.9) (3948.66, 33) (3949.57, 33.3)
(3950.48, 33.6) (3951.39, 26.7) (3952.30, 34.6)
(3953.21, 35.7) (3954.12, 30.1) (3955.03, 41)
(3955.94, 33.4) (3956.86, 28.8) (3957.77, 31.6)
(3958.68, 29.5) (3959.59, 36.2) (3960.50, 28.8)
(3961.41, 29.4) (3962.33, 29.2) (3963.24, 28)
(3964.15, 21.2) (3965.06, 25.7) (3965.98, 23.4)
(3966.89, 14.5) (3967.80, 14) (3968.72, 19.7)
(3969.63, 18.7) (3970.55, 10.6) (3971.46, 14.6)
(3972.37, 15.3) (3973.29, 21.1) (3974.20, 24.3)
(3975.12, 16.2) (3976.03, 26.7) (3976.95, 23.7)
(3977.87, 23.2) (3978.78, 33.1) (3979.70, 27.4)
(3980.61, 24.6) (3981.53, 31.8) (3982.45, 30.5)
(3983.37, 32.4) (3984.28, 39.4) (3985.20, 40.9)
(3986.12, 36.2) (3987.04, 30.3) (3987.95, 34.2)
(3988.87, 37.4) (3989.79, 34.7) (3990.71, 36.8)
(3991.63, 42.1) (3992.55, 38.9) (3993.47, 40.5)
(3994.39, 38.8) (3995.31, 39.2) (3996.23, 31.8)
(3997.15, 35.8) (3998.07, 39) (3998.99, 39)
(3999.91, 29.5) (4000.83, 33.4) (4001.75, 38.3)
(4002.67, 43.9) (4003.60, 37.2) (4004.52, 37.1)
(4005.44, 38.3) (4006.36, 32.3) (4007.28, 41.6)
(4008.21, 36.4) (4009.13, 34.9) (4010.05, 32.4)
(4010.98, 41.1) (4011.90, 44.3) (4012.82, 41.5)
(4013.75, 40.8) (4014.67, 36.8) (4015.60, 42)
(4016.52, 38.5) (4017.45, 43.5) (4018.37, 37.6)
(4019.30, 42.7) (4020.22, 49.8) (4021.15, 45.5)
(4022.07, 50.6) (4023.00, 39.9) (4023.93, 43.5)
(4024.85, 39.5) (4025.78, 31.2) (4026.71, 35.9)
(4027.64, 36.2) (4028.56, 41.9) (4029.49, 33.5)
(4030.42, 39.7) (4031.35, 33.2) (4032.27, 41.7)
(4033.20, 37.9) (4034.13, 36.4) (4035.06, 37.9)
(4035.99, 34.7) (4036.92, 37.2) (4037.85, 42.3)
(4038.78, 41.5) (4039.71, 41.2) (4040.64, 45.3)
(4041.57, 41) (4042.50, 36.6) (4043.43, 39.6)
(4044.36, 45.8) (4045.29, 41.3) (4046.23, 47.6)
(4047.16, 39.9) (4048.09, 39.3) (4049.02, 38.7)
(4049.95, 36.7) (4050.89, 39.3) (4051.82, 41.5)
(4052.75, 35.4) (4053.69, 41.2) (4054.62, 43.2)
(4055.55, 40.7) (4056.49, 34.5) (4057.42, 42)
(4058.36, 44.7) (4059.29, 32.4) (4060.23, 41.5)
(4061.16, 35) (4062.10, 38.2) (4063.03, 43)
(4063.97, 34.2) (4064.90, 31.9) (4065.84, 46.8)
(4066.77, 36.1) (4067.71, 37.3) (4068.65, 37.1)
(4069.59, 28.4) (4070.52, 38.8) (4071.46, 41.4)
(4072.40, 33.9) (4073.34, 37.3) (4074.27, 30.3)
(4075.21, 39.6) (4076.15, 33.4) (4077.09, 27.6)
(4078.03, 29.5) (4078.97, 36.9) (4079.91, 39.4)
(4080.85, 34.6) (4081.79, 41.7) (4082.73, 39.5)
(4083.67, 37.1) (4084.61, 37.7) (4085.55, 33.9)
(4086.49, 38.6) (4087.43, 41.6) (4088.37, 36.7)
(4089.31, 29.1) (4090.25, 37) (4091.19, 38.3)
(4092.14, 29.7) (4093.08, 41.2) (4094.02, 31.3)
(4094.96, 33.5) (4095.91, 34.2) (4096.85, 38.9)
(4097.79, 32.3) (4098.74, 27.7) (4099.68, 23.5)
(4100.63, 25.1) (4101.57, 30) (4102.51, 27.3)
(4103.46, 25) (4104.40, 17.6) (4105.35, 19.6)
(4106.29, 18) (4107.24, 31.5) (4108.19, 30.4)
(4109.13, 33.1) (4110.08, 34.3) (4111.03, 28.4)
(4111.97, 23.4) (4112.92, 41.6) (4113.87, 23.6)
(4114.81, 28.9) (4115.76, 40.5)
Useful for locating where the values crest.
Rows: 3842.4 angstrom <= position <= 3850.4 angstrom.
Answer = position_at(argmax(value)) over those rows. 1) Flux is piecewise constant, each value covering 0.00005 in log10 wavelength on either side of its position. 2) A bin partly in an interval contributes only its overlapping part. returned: 3848.13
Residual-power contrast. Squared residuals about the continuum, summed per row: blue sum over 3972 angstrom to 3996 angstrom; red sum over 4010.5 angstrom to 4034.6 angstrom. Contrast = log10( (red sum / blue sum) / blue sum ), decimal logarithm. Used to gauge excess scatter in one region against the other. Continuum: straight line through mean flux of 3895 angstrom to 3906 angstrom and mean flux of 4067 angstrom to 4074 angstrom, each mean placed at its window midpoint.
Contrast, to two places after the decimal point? -3.13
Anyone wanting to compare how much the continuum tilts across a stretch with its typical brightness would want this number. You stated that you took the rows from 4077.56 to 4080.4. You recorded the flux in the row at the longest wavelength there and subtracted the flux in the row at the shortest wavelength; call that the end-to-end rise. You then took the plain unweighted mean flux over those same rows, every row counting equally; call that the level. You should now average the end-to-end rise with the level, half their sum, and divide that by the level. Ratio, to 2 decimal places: 0.64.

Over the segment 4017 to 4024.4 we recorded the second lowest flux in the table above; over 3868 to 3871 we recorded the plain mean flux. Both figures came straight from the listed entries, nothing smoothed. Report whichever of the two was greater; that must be 40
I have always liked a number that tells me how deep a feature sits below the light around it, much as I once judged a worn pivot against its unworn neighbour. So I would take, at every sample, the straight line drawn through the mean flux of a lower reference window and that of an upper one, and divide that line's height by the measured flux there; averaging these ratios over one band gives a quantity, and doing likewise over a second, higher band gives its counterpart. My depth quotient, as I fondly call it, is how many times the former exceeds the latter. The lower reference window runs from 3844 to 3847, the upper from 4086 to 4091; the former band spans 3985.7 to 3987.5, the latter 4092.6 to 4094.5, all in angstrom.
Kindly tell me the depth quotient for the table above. 0.91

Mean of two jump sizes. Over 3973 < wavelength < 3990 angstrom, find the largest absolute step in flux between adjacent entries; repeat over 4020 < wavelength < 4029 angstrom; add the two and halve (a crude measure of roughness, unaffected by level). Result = 10.6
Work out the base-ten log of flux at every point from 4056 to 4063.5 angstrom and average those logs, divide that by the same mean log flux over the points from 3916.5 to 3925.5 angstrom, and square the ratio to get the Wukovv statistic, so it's 1.08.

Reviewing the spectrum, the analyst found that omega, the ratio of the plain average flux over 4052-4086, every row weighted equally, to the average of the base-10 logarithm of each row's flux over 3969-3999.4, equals 25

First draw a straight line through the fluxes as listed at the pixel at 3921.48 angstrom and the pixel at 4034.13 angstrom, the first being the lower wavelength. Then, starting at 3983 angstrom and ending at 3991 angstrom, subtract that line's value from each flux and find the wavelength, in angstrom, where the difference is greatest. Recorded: 3985.20 angstrom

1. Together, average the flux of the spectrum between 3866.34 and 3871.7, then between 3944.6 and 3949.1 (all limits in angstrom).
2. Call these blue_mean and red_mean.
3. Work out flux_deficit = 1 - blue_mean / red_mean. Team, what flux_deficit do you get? 0.0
